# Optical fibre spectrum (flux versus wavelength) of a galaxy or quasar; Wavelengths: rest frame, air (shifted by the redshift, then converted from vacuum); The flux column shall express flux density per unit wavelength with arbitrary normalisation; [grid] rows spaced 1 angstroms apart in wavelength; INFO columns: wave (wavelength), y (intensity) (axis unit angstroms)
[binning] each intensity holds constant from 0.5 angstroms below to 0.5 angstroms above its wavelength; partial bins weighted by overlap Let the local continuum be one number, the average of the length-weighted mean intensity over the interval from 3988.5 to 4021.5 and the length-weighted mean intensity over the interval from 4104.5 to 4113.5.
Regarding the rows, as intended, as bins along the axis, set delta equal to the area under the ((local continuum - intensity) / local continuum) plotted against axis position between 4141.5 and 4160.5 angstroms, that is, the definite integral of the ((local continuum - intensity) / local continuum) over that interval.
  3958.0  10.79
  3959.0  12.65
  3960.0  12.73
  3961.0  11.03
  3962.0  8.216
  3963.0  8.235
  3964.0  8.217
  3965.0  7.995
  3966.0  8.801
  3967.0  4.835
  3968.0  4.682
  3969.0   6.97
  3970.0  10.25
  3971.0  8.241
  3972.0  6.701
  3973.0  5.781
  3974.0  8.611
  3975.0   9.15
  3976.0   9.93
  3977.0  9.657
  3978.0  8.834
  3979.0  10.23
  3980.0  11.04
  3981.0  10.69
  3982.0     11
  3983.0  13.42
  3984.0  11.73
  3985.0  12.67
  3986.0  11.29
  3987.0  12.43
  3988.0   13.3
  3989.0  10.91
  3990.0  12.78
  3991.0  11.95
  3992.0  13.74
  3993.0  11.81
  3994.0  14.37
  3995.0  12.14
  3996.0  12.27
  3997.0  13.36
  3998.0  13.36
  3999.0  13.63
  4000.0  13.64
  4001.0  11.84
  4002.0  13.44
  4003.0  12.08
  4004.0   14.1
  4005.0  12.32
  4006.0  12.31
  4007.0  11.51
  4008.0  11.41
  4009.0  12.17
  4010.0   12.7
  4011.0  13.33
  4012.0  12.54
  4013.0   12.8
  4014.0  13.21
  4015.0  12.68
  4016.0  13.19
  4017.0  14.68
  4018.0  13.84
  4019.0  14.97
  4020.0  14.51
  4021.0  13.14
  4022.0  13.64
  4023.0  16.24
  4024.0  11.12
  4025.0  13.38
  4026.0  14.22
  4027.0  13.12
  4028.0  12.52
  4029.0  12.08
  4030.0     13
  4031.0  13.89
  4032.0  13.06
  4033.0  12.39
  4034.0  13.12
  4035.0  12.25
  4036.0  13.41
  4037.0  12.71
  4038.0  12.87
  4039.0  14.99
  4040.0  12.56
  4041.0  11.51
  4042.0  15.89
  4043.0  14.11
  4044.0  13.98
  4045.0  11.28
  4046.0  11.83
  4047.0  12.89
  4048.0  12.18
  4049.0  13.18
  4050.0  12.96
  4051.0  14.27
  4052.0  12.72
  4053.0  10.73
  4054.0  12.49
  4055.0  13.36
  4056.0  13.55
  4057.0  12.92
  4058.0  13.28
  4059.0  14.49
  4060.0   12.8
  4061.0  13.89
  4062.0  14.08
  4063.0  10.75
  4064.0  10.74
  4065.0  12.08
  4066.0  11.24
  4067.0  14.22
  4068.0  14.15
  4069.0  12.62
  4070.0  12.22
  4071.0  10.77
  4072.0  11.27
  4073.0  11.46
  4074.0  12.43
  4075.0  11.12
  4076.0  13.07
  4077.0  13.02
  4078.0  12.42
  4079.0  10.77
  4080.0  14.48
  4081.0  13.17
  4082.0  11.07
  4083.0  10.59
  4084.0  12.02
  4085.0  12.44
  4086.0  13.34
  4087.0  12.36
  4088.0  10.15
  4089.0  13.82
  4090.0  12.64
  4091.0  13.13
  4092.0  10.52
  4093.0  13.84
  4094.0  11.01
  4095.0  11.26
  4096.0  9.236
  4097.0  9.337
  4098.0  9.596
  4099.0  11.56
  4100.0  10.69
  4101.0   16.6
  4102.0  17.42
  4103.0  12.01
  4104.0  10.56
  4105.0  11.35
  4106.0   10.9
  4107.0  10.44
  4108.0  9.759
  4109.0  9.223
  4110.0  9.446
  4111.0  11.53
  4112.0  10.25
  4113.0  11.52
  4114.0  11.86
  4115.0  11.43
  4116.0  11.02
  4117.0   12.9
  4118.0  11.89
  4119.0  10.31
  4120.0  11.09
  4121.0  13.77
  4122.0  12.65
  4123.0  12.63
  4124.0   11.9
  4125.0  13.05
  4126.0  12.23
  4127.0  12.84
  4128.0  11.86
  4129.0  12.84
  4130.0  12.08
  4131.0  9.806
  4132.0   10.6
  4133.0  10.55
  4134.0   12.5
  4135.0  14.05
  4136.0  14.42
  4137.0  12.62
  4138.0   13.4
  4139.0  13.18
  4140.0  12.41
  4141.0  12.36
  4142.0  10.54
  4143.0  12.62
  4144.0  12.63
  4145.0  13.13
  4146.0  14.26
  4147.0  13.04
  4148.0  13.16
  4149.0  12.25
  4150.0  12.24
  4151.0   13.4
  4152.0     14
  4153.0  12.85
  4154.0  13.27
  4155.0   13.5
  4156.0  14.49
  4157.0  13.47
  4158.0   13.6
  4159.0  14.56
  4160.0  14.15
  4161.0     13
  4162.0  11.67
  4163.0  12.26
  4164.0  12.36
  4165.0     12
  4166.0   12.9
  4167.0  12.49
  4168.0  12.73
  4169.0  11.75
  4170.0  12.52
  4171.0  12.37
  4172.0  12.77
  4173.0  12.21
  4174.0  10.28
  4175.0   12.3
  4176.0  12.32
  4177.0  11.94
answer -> -2.4 angstroms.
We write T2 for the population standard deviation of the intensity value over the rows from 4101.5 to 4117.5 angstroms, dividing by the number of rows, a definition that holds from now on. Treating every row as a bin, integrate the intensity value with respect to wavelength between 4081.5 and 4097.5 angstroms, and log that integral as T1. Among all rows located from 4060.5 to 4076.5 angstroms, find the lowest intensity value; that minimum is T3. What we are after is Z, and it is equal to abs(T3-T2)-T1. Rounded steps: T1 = 187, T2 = 1.8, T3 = 10.74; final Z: -178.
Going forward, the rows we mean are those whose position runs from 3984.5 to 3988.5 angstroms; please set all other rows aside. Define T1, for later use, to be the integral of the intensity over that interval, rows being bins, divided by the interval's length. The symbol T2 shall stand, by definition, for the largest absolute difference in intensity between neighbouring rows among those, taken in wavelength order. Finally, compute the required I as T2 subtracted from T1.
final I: 11.0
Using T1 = 12.4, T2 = 1.4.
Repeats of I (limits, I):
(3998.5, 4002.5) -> 11.3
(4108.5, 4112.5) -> 8.0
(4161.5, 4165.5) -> 11.5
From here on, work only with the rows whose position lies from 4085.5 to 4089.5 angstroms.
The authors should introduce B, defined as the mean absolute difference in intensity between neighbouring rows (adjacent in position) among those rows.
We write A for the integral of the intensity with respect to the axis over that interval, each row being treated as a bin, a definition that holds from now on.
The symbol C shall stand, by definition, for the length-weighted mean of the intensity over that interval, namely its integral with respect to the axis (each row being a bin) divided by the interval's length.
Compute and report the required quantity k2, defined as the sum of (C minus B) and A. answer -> 60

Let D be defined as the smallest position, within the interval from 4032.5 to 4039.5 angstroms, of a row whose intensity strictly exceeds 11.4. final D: 4033.0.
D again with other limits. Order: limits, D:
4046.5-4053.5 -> 4047.0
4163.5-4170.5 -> 4164.0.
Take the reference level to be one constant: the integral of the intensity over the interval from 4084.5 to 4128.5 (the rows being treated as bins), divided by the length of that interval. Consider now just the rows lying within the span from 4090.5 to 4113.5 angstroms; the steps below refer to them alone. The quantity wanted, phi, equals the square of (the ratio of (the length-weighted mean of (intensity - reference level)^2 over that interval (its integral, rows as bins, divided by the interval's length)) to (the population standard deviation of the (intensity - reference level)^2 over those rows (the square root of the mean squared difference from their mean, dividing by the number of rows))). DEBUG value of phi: 0.4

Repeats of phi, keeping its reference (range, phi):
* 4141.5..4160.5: 1.7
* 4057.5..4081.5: 0.8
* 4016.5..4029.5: 1.0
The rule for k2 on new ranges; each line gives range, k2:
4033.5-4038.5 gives 77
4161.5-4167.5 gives 85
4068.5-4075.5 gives 93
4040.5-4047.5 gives 103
